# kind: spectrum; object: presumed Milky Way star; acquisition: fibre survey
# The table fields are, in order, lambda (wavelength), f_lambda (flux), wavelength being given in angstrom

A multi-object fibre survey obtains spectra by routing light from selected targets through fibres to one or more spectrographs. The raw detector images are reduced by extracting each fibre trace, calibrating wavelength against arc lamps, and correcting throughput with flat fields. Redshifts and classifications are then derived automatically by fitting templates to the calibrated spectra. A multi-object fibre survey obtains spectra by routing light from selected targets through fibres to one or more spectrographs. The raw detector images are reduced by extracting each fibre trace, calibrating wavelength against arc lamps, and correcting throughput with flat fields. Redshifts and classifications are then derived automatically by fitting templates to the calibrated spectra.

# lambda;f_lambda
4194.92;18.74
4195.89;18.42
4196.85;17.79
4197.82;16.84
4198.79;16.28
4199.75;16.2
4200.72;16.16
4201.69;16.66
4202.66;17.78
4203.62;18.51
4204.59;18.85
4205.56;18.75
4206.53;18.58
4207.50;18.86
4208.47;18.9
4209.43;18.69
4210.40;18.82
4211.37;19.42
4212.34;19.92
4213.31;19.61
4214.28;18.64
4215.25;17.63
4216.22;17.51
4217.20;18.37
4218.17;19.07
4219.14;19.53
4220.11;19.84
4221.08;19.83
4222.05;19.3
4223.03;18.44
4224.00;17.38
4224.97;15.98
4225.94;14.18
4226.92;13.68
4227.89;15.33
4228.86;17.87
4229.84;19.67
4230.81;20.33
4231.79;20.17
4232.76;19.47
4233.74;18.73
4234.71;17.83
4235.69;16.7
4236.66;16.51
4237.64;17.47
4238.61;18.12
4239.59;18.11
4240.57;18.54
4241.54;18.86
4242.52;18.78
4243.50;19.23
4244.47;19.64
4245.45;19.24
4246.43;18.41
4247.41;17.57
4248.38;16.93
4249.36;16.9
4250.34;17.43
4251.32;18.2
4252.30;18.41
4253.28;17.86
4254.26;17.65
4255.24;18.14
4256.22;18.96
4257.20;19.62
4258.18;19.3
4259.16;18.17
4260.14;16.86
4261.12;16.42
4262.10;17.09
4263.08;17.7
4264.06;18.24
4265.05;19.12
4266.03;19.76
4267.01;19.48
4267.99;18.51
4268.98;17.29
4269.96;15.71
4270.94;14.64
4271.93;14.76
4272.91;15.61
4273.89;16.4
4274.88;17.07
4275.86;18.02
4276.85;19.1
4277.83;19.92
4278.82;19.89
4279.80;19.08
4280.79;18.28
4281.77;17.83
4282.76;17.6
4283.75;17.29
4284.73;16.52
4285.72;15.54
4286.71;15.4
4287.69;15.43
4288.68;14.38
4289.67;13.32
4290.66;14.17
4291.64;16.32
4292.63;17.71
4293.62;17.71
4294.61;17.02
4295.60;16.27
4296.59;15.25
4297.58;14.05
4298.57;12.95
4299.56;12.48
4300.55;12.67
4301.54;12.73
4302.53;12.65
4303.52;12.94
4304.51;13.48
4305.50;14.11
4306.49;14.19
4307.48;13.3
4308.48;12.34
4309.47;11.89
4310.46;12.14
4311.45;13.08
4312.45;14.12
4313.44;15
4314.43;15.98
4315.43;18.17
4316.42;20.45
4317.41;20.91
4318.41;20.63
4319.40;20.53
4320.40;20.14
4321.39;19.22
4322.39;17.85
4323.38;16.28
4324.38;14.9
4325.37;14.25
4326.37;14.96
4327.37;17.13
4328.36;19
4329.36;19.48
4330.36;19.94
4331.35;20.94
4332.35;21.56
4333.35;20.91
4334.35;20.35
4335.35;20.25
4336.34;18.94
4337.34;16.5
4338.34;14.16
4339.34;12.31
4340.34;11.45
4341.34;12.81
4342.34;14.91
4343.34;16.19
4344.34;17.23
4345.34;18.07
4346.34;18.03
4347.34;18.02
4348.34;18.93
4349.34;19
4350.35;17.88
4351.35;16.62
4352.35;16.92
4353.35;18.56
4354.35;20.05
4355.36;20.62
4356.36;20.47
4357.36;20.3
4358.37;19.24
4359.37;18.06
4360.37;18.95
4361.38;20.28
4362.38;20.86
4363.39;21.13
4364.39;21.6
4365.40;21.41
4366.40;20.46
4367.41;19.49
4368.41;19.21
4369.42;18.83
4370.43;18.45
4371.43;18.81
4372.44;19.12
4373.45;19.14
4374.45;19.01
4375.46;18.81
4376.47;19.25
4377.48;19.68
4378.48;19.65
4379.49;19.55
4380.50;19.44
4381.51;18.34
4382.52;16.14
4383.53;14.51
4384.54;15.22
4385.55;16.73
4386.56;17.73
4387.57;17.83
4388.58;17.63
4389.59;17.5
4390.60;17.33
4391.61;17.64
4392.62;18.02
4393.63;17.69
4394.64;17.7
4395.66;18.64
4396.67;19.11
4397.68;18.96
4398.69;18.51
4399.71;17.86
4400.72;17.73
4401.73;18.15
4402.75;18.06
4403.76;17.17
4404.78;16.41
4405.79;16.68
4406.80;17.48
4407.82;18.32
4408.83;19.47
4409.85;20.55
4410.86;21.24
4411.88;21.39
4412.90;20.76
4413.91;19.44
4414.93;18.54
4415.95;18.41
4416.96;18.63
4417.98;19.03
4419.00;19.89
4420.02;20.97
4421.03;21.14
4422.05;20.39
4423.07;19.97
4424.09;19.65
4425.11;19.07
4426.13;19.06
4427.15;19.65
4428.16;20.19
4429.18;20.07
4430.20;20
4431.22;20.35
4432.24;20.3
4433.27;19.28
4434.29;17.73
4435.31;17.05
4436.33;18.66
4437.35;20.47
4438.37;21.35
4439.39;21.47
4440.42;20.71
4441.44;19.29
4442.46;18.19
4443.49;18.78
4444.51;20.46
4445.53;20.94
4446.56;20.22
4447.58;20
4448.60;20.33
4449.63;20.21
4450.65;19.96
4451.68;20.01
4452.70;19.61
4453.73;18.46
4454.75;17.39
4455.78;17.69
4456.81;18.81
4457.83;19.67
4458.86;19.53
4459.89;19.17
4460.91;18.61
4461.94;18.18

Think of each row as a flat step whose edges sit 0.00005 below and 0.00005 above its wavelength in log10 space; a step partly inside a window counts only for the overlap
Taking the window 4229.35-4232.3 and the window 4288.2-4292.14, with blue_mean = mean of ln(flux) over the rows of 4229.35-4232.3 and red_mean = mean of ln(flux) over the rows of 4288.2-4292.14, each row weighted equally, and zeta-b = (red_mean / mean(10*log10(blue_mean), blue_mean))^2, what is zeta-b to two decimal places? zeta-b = 0.47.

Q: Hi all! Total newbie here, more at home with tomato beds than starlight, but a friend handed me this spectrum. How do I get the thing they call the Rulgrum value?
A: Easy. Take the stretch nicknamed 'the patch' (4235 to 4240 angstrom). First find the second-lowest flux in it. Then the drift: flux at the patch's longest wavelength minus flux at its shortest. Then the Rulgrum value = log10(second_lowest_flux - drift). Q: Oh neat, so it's 1.18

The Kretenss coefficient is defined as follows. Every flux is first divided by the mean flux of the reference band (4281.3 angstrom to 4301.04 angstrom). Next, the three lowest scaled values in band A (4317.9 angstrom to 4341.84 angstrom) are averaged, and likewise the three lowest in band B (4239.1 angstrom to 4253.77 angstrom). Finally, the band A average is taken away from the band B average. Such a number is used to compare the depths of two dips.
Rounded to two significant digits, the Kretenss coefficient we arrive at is 0.32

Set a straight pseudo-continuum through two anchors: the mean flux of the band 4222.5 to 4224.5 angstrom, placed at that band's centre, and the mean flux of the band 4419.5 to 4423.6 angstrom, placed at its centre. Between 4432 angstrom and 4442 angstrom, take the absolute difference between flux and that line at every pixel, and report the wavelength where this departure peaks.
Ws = 4435.31 angstrom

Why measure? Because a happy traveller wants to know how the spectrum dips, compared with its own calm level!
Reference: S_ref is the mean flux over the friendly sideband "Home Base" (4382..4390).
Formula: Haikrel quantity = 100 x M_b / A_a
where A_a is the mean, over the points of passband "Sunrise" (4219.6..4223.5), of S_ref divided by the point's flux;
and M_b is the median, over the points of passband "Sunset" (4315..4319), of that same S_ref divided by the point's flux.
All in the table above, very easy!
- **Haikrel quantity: 94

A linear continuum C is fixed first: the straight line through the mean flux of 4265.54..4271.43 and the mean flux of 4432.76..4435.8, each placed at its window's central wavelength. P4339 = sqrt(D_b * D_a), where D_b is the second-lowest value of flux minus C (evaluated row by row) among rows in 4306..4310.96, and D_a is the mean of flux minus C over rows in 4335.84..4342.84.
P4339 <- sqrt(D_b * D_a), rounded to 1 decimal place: 4.3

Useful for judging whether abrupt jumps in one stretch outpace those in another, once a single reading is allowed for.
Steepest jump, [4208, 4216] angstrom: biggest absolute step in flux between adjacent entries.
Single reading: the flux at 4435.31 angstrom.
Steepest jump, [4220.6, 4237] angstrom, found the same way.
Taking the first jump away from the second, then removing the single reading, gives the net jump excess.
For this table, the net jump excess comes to -16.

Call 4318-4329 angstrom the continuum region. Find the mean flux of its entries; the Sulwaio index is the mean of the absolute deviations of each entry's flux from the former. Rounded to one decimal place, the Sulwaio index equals 2.0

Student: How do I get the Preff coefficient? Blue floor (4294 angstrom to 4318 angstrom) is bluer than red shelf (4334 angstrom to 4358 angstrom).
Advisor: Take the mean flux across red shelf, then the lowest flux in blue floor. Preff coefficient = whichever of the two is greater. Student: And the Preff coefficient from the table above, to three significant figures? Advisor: 17.4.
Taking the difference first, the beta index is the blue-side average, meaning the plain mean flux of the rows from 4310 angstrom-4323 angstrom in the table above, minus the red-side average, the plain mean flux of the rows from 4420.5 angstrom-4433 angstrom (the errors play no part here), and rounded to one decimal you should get -2.4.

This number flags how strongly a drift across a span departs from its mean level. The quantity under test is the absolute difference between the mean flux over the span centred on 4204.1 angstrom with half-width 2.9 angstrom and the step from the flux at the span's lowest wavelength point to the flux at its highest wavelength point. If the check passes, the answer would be 16.3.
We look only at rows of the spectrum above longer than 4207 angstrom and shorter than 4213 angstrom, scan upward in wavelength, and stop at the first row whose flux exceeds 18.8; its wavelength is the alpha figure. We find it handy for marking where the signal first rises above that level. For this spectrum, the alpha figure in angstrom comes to 4207.50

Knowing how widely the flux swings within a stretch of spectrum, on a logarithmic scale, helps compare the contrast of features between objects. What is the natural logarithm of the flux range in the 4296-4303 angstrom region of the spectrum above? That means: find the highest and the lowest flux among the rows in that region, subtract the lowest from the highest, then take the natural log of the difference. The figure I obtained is 1.0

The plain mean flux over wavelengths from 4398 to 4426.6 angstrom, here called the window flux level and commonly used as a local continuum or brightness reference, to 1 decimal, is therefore 19.1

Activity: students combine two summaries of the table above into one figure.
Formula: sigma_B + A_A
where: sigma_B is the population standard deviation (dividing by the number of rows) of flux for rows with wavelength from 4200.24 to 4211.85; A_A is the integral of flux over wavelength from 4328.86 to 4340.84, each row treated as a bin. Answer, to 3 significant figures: 217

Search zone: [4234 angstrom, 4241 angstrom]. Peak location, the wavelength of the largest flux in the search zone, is 4240.57 angstrom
